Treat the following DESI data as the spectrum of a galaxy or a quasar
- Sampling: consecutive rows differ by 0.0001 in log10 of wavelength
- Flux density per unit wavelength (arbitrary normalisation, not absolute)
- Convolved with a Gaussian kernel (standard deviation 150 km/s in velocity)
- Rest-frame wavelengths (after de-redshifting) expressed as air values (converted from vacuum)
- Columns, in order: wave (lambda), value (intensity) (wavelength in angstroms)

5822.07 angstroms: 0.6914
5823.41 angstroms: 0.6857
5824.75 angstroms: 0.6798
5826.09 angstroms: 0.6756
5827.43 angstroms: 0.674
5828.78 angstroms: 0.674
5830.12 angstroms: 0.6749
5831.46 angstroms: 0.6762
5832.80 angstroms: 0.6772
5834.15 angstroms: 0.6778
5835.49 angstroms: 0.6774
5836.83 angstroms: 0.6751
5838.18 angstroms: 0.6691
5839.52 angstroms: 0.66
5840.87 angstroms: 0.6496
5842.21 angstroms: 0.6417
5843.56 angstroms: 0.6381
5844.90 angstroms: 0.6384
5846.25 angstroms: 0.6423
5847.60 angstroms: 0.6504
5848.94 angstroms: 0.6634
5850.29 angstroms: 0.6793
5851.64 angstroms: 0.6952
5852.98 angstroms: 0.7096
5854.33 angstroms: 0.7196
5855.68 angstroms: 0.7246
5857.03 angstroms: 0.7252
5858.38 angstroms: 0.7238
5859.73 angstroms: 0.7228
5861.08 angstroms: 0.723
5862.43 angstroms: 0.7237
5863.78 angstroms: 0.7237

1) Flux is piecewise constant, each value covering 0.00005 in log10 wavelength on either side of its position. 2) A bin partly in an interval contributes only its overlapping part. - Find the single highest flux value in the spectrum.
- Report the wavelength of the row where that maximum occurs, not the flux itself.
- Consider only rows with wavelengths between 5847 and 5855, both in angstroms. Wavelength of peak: 5854.33 angstroms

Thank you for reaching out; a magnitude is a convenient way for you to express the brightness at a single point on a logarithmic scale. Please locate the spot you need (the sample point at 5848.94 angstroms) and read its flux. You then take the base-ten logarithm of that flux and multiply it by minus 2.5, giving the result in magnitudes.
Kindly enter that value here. 0.45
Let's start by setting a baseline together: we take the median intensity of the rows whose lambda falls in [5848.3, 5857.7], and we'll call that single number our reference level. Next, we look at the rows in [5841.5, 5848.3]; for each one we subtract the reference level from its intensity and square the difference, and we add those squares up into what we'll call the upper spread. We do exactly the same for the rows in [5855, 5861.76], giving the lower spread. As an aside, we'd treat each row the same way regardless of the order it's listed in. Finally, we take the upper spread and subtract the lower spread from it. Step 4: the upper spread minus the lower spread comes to 0.022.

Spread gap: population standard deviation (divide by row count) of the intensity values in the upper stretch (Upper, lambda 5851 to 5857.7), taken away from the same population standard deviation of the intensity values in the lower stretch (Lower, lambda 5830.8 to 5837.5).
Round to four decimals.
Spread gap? -0.0103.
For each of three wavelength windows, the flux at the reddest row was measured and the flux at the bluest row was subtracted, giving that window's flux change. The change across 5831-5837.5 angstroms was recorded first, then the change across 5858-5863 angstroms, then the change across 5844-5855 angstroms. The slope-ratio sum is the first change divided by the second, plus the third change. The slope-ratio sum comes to 11.1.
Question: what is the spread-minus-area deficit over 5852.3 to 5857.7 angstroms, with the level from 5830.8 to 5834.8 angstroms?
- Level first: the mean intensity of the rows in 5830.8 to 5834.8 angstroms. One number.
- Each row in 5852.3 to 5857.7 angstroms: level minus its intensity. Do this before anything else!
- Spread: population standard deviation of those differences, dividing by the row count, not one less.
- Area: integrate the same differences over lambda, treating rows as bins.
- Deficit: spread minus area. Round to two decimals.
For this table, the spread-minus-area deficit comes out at 0.24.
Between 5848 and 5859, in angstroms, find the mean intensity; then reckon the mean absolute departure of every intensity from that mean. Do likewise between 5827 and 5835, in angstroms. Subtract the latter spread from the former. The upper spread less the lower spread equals 0.0180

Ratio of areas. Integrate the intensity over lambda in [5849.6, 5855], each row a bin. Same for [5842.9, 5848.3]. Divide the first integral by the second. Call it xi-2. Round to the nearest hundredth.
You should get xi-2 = 1.09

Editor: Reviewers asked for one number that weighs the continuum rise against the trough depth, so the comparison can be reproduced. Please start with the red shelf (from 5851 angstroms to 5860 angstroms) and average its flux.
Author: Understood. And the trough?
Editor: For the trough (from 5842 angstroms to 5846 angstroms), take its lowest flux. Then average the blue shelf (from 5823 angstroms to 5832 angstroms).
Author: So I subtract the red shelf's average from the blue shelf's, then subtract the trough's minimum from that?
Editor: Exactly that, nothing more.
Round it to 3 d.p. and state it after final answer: -0.678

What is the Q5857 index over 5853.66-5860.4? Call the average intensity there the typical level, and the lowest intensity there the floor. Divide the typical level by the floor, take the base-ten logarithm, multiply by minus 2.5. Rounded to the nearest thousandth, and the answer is -0.005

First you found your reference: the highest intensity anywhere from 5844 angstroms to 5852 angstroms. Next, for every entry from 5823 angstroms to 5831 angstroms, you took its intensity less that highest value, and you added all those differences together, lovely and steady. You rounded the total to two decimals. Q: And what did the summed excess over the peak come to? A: -0.11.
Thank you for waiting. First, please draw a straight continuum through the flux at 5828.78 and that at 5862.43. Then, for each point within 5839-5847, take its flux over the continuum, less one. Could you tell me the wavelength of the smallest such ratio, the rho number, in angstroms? 5844.90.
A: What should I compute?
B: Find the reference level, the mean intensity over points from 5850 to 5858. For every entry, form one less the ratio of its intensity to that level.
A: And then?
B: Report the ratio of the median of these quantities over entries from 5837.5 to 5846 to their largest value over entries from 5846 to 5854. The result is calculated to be 0.95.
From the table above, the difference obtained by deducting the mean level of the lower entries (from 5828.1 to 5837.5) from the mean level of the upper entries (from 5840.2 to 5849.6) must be -0.03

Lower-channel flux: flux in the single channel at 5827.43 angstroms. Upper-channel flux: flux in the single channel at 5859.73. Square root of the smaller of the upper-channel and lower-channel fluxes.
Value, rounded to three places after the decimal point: 0.821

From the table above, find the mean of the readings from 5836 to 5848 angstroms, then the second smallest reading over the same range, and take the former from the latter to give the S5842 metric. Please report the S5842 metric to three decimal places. -0.013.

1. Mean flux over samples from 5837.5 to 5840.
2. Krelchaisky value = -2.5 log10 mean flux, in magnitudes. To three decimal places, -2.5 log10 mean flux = 0.444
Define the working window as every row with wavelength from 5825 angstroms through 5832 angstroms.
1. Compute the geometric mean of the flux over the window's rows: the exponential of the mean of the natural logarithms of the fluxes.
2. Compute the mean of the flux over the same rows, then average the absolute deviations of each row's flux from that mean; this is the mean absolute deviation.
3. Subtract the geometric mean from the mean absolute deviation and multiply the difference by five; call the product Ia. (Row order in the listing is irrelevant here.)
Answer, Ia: -3.37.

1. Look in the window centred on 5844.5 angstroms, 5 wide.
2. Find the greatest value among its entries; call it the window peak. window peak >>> 0.6423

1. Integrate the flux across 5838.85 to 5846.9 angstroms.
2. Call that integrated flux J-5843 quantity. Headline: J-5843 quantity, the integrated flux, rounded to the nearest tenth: 5.2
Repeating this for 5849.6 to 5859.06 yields 6.7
